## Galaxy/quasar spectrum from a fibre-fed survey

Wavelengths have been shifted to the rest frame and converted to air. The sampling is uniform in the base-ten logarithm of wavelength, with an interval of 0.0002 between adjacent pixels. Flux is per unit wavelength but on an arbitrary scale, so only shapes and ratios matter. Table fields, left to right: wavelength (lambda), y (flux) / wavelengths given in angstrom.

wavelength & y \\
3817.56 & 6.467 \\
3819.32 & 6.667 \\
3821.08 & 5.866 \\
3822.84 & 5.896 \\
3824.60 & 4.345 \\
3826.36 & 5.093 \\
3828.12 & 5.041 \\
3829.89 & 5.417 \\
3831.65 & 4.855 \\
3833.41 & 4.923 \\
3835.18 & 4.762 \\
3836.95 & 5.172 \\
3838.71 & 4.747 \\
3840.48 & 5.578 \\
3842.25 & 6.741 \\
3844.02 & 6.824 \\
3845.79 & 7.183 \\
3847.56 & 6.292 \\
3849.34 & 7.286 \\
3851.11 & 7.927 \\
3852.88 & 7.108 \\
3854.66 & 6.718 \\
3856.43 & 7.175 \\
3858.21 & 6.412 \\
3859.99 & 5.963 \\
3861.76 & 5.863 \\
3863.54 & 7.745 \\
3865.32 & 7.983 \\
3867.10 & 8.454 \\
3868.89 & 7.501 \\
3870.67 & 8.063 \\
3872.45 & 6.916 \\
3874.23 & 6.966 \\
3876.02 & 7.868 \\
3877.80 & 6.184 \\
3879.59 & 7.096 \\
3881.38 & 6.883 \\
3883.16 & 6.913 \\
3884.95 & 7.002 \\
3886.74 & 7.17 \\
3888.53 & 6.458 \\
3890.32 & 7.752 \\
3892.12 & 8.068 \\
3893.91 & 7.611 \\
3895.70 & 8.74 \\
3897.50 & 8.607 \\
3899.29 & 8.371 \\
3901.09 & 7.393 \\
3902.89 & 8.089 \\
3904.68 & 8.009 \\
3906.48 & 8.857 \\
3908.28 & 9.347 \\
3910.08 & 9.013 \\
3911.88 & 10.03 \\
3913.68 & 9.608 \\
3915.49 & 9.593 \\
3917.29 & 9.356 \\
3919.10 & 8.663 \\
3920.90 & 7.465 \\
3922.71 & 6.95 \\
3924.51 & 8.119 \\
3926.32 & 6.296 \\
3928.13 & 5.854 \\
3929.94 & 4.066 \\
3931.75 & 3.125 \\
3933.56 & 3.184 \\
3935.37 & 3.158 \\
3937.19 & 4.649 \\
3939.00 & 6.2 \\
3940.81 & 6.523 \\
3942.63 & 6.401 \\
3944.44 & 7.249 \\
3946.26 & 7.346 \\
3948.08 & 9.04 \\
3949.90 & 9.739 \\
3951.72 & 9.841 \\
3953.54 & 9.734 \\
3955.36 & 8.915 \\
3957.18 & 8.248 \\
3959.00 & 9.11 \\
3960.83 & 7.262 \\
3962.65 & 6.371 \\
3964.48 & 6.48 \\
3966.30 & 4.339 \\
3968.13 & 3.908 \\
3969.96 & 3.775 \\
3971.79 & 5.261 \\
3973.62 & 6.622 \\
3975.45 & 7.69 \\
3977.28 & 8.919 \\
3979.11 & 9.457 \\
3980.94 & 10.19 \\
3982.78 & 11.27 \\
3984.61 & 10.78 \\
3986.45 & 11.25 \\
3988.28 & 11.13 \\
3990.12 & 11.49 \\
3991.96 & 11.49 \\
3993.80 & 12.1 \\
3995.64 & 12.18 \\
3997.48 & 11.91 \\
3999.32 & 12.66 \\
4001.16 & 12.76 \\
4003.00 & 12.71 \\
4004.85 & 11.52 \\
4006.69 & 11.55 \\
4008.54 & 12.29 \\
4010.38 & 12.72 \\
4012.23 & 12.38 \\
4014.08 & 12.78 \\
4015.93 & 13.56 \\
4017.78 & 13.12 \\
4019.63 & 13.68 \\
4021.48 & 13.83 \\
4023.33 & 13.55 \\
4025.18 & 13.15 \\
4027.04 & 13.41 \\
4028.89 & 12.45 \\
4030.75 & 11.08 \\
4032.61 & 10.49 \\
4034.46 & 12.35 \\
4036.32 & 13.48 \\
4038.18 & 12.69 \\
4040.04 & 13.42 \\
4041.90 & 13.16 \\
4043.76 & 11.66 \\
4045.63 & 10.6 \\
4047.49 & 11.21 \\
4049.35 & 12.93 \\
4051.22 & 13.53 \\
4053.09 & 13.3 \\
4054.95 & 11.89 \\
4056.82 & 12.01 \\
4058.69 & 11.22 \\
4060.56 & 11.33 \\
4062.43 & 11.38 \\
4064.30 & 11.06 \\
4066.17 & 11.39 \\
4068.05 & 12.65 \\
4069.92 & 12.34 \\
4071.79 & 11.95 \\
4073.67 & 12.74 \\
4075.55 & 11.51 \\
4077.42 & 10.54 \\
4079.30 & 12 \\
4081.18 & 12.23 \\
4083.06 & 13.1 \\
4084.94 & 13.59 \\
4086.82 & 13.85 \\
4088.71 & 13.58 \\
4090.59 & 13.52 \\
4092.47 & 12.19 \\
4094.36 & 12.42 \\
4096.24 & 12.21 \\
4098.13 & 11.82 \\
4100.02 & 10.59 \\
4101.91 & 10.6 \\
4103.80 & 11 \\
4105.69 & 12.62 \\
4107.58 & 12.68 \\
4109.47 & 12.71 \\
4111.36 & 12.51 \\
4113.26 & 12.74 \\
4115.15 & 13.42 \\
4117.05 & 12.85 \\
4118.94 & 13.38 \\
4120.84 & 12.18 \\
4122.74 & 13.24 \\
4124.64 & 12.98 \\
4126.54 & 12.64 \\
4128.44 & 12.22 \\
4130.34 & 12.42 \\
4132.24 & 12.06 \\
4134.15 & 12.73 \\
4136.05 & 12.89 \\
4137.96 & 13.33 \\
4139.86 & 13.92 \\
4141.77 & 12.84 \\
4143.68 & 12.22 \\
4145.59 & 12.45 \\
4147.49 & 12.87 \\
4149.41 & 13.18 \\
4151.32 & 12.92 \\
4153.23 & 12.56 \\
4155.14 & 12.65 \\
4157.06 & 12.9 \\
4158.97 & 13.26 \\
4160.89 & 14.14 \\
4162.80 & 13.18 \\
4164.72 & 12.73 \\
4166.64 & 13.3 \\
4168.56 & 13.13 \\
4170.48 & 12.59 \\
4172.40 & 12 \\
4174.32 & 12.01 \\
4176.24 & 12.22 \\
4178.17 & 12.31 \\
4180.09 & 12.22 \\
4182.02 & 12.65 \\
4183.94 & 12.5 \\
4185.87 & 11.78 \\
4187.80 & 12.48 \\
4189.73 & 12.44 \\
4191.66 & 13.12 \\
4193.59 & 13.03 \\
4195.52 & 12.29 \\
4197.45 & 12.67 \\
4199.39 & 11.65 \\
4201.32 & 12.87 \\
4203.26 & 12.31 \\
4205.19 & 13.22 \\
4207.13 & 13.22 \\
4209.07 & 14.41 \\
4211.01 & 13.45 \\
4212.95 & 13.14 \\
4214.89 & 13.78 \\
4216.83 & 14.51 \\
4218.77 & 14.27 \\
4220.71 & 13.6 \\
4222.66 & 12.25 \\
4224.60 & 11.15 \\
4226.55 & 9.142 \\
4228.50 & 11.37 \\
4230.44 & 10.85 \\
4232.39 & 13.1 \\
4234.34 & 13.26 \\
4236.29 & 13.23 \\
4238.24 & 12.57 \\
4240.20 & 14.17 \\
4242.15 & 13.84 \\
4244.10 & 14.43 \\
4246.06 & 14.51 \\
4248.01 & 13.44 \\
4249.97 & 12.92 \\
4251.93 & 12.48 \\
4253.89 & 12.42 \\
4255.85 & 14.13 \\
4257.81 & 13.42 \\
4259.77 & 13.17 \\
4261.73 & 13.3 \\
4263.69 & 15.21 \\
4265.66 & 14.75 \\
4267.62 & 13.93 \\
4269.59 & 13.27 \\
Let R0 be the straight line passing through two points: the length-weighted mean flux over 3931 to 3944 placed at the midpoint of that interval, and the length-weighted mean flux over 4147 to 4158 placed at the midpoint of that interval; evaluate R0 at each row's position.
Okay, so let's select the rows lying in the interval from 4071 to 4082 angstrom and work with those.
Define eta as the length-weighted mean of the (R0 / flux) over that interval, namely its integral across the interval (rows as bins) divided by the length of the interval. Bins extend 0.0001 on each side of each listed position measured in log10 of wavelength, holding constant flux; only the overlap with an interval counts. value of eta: 0.9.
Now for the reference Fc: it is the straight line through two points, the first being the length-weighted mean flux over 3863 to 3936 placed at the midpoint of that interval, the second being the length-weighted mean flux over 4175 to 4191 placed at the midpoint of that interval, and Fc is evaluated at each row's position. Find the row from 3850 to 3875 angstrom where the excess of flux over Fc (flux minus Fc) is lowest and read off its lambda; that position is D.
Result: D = 3861.76 angstrom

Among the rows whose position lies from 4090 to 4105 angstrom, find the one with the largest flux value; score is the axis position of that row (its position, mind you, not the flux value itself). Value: 4090.59 angstrom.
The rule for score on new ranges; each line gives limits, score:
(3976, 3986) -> 3982.78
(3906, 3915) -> 3911.88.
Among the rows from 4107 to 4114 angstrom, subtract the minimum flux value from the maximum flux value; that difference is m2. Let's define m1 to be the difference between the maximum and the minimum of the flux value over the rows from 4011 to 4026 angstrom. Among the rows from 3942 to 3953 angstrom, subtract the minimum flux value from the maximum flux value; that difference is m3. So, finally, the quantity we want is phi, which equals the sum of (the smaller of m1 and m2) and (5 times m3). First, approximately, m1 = 1.45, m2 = 0.2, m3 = 3.44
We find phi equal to 17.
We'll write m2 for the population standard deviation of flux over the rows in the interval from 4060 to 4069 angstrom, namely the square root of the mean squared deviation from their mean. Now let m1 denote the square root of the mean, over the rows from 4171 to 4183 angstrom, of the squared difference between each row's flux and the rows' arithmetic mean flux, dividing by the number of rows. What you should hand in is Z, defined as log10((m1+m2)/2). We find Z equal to -0.41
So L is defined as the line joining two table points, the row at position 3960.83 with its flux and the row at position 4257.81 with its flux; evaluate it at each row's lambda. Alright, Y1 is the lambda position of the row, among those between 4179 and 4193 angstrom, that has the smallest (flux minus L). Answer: 4185.87 angstrom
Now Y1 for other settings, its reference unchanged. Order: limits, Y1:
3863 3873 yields 3872.45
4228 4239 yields 4230.44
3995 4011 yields 4006.69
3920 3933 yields 3931.75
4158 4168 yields 4164.72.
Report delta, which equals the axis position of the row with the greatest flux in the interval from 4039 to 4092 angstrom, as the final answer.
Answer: 4086.82 angstrom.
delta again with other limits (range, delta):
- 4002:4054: 4021.48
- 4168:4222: 4216.83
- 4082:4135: 4086.82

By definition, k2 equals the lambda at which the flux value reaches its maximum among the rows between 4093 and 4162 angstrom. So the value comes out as 4160.89 angstrom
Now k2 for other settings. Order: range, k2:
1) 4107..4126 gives 4115.15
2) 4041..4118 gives 4086.82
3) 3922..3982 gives 3980.94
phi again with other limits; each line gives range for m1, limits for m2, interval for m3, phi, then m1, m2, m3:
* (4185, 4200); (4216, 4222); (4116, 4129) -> 7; 1.47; 0.9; 1.20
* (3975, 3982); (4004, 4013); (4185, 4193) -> 8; 2.50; 1.2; 1.34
